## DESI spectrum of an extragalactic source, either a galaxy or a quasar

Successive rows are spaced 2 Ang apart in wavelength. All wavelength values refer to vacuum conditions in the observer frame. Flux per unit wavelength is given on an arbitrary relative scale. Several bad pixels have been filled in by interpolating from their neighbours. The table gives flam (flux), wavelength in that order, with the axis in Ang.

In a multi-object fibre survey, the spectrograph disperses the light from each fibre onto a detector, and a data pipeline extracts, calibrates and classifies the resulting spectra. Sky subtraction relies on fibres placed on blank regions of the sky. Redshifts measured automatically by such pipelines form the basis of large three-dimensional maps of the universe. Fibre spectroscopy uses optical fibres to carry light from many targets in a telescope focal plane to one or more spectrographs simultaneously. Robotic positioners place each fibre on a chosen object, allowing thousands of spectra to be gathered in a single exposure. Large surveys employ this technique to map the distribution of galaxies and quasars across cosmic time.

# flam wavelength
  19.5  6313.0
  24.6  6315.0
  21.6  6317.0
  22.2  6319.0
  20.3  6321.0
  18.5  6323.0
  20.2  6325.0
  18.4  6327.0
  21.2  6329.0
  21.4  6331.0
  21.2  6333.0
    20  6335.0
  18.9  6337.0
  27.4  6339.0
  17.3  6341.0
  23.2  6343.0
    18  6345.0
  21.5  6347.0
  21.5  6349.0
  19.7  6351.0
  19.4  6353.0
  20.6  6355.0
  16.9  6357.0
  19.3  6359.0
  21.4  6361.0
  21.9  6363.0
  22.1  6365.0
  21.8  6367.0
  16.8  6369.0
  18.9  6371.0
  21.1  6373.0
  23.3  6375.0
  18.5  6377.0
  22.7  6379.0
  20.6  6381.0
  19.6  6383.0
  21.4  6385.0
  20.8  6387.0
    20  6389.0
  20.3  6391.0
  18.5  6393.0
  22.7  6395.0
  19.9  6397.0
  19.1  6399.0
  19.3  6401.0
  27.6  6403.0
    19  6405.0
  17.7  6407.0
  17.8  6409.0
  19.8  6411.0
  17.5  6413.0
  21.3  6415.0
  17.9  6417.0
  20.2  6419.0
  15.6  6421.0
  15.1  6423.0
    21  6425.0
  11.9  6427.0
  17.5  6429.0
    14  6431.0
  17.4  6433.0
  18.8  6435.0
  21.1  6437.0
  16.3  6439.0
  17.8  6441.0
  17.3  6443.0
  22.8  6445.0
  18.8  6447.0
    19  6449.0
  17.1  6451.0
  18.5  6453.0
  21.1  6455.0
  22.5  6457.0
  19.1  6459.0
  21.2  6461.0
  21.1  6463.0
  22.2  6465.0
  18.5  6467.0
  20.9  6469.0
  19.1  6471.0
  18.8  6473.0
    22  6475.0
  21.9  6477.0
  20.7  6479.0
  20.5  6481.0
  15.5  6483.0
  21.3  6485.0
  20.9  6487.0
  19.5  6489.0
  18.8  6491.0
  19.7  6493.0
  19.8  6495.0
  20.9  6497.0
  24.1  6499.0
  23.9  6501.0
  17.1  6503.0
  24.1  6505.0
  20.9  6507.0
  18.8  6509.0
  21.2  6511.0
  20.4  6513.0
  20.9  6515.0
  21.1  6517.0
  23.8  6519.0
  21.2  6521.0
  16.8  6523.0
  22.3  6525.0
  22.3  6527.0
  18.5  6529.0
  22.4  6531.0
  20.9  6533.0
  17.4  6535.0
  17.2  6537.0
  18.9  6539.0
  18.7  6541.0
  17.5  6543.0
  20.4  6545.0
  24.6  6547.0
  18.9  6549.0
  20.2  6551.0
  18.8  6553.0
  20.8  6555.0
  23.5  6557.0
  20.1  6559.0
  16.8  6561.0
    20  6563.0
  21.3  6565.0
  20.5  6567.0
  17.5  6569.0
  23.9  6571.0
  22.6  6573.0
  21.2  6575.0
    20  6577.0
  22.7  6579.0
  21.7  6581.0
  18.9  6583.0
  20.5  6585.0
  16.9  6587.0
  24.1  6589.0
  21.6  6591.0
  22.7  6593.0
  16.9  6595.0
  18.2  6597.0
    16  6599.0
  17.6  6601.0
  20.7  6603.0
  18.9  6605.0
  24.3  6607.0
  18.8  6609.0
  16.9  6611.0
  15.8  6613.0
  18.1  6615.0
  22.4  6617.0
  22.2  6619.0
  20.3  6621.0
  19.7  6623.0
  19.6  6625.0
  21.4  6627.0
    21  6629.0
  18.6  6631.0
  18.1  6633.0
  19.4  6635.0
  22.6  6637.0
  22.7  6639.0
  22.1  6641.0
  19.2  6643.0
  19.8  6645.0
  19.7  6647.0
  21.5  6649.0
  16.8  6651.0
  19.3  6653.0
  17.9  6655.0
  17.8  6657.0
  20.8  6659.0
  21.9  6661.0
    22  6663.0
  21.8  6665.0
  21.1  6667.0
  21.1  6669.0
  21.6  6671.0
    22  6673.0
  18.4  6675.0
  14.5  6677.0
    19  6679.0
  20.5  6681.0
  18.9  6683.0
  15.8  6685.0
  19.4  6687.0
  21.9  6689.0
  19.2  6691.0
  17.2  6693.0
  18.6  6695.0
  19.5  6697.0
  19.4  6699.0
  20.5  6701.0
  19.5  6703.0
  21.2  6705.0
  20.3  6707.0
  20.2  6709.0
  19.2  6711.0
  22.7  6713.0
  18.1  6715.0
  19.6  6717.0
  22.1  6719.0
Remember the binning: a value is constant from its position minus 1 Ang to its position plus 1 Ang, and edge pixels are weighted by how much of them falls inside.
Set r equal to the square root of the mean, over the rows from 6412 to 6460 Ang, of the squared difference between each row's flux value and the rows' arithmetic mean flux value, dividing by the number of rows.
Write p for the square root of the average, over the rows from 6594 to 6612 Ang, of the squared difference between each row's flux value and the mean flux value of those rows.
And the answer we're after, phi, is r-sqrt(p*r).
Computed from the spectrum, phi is 0.11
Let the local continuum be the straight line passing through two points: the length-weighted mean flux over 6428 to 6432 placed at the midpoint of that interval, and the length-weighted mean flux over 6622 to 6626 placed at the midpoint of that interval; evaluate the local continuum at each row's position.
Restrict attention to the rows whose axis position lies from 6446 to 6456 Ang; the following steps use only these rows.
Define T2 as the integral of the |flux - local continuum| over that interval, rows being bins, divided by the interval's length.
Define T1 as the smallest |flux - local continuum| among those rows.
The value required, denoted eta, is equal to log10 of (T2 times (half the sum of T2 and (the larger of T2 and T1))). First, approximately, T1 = 0.9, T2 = 2.7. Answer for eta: 0.9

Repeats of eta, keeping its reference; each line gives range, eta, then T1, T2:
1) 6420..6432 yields 0.7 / 0.0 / 2.2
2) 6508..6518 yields 1.0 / 1.5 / 3.1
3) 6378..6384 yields 1.6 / 4.8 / 6.2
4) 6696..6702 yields 0.3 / 0.7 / 1.4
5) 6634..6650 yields 0.3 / 0.3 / 1.4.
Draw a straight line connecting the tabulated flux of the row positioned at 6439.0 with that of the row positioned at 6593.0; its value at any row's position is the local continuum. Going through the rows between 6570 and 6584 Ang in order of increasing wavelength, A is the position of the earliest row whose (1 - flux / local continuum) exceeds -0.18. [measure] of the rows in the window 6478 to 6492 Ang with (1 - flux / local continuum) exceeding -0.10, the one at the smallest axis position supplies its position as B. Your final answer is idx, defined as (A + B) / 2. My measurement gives 6527 Ang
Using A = 6571.0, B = 6483.0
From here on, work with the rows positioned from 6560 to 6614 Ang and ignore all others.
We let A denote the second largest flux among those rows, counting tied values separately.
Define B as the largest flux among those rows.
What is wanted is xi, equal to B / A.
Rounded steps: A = 24.1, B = 24.3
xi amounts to 1.01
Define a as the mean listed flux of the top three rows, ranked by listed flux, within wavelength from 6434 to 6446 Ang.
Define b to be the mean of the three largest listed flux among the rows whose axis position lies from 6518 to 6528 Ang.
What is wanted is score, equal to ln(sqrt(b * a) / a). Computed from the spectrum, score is 0.04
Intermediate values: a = 20.9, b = 22.8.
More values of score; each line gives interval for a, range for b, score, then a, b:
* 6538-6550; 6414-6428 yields -0.01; 21.3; 20.8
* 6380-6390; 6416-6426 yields -0.03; 20.9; 19.7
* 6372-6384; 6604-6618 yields -0.01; 22.4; 21.9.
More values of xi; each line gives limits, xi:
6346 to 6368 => 1.01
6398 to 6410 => 1.43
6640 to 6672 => 1.00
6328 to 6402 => 1.18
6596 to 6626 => 1.08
